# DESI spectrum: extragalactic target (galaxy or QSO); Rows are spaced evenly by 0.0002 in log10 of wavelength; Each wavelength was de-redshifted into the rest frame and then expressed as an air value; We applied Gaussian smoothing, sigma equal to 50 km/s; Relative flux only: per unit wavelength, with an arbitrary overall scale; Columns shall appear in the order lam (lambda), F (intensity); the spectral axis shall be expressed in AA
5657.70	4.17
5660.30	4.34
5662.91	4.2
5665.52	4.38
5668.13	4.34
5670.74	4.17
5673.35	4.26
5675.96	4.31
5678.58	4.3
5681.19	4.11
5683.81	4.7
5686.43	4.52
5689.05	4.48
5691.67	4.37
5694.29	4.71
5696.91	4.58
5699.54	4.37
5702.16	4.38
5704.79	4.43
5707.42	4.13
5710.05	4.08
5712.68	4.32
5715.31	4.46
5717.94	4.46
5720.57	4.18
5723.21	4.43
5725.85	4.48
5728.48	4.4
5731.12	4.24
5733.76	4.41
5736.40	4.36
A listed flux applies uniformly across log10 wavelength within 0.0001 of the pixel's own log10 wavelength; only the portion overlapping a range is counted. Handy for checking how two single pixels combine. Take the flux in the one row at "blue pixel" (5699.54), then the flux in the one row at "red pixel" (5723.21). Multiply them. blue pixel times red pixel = 19.4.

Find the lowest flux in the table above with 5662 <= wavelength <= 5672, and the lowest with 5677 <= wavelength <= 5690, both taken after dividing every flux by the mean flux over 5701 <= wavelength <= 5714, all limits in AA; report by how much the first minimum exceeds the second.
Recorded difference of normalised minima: 0.01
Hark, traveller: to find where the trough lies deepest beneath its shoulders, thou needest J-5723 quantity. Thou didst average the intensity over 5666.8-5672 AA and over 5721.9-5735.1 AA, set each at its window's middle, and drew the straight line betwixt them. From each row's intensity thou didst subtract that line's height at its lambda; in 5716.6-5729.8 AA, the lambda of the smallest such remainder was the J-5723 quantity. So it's 5720.57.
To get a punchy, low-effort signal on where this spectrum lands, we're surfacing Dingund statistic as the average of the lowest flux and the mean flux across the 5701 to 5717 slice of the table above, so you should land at 4.19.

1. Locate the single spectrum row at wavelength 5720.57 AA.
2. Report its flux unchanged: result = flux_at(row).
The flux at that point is 4.18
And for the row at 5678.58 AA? 4.3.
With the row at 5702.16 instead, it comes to 4.38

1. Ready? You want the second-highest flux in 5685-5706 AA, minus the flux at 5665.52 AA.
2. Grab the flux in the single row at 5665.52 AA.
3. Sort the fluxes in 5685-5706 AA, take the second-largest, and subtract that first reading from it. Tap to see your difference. 0.20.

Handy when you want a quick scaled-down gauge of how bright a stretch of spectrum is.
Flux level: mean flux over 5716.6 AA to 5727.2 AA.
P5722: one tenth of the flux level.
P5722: 0.439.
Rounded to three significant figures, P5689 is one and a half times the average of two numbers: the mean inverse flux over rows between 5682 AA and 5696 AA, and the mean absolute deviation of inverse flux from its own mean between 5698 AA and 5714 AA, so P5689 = 0.170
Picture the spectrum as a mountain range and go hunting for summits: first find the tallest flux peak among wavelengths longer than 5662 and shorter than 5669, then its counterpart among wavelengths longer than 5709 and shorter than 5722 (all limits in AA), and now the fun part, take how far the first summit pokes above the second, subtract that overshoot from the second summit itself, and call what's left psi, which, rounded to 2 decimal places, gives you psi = 4.54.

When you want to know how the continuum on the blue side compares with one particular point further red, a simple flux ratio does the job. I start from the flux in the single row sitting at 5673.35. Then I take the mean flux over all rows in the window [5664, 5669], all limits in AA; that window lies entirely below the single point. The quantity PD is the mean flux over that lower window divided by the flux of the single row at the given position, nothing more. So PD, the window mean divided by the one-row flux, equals 1.02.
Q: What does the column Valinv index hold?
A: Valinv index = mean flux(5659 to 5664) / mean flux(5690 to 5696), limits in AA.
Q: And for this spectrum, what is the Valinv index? 0.94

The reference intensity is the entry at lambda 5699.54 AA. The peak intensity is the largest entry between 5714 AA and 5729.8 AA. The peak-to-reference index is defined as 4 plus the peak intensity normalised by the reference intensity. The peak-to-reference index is 5.03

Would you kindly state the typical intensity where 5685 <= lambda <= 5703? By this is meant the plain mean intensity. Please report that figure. 4.49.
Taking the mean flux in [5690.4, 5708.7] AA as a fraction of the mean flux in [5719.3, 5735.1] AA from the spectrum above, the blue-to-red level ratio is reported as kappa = 1.02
